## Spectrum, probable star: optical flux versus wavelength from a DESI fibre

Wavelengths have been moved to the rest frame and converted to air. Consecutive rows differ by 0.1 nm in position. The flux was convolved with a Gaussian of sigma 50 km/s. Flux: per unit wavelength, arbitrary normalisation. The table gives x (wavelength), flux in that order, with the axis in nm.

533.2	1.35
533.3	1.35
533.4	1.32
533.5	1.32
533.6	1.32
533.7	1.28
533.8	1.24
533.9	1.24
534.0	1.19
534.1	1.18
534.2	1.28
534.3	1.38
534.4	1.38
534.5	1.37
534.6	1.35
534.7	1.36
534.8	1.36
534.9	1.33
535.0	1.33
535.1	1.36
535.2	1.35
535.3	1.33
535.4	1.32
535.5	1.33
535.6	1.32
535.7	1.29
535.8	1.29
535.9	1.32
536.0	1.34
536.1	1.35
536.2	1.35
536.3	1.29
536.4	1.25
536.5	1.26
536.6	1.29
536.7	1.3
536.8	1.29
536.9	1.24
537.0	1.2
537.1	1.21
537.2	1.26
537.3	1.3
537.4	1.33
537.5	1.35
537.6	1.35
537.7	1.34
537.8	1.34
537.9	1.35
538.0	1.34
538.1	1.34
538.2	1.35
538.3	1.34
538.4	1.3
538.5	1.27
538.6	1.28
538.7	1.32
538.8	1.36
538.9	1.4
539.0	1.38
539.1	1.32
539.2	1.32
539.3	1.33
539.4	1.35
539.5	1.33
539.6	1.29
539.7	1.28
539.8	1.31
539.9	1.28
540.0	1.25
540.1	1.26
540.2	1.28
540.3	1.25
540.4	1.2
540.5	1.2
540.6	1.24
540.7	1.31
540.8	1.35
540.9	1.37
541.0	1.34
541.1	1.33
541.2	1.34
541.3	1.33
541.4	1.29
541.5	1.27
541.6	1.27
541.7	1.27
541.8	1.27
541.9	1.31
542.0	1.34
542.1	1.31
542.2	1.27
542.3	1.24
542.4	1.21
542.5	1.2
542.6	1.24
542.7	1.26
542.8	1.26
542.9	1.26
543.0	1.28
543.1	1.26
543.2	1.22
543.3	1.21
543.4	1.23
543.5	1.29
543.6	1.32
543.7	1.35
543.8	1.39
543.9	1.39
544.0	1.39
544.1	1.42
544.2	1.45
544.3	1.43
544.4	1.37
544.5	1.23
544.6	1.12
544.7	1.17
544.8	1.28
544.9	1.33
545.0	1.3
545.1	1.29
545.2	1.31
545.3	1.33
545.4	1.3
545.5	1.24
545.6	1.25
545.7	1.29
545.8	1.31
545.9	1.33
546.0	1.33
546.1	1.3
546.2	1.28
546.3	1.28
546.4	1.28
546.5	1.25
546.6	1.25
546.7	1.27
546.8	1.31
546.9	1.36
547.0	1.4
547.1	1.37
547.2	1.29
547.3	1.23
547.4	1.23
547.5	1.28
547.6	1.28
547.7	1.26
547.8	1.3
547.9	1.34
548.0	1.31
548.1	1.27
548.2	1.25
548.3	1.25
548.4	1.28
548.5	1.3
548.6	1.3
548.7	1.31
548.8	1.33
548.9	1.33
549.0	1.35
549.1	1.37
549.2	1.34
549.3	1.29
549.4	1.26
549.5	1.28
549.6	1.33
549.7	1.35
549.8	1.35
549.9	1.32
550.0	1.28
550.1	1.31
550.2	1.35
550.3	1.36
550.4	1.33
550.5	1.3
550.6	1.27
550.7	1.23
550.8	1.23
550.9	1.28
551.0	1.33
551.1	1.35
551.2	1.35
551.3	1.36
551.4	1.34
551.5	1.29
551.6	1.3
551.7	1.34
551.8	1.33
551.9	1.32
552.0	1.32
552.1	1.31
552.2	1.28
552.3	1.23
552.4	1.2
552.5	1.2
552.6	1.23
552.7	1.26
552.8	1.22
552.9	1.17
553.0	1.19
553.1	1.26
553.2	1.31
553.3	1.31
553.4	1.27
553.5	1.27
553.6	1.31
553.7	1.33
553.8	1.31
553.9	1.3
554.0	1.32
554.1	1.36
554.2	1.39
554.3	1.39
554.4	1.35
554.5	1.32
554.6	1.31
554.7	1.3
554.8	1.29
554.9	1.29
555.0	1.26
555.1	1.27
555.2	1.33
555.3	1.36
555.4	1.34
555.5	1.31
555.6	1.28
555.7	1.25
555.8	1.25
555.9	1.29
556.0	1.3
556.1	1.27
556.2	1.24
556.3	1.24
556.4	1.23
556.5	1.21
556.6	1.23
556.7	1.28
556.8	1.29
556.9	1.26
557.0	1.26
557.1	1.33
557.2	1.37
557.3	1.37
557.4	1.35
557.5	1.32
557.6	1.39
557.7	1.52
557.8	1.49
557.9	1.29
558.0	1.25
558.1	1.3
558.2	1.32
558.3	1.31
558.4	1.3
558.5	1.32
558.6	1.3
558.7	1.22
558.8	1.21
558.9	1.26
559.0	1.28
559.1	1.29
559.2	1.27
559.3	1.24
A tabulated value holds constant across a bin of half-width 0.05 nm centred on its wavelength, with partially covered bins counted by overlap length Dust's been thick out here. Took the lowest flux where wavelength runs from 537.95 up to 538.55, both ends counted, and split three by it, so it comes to 2.36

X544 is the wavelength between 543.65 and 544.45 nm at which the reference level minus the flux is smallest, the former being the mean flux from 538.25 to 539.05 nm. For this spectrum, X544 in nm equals 544.2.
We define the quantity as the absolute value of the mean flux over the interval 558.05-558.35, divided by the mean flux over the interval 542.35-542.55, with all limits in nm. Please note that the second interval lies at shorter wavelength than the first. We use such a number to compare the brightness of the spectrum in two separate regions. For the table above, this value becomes 1.09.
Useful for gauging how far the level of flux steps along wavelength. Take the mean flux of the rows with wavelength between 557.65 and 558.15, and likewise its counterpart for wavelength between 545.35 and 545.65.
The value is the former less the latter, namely 0.11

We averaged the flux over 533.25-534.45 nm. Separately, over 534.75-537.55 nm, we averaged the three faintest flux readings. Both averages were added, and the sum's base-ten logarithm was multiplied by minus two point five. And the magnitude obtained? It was -1.00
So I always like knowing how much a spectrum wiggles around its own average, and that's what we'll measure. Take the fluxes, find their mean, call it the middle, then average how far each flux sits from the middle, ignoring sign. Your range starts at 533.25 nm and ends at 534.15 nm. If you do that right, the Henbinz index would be 0.052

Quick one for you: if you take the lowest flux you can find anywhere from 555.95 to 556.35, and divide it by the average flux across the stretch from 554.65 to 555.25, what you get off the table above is 0.96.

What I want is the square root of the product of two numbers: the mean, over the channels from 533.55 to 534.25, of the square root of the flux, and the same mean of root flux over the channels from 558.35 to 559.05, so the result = 1.12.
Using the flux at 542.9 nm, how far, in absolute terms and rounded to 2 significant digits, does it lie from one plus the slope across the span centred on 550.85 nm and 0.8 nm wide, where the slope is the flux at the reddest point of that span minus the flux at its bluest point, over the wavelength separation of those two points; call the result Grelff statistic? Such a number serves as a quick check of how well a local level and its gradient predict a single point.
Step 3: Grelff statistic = 0.19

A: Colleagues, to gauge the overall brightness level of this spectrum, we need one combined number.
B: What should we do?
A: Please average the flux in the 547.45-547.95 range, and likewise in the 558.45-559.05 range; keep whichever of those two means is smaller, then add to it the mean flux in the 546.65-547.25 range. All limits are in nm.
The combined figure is 2.60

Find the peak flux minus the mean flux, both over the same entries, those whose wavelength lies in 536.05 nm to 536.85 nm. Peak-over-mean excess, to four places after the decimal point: 0.0525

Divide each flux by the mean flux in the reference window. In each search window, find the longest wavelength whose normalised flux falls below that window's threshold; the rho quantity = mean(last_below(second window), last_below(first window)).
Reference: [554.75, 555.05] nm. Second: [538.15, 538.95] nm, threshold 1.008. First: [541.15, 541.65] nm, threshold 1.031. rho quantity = 540.10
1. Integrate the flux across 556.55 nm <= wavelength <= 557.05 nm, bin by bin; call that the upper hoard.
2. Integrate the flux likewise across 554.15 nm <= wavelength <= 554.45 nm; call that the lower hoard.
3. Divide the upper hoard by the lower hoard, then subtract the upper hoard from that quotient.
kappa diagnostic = 0.90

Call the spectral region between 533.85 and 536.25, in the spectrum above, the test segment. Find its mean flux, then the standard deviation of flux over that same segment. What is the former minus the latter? 1.27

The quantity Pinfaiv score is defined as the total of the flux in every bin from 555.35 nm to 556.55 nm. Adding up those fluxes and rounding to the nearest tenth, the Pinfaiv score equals 15.2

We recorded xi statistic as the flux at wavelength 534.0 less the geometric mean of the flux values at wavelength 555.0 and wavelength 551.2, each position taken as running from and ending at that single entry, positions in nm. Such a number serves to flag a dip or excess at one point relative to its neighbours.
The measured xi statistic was -0.11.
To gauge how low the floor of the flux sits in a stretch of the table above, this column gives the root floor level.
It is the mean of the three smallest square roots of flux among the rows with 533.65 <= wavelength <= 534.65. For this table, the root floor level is 1.10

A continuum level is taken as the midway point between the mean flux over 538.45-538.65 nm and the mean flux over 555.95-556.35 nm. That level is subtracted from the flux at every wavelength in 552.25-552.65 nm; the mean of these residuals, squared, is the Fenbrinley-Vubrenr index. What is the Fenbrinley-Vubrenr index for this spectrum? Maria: 0.0029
